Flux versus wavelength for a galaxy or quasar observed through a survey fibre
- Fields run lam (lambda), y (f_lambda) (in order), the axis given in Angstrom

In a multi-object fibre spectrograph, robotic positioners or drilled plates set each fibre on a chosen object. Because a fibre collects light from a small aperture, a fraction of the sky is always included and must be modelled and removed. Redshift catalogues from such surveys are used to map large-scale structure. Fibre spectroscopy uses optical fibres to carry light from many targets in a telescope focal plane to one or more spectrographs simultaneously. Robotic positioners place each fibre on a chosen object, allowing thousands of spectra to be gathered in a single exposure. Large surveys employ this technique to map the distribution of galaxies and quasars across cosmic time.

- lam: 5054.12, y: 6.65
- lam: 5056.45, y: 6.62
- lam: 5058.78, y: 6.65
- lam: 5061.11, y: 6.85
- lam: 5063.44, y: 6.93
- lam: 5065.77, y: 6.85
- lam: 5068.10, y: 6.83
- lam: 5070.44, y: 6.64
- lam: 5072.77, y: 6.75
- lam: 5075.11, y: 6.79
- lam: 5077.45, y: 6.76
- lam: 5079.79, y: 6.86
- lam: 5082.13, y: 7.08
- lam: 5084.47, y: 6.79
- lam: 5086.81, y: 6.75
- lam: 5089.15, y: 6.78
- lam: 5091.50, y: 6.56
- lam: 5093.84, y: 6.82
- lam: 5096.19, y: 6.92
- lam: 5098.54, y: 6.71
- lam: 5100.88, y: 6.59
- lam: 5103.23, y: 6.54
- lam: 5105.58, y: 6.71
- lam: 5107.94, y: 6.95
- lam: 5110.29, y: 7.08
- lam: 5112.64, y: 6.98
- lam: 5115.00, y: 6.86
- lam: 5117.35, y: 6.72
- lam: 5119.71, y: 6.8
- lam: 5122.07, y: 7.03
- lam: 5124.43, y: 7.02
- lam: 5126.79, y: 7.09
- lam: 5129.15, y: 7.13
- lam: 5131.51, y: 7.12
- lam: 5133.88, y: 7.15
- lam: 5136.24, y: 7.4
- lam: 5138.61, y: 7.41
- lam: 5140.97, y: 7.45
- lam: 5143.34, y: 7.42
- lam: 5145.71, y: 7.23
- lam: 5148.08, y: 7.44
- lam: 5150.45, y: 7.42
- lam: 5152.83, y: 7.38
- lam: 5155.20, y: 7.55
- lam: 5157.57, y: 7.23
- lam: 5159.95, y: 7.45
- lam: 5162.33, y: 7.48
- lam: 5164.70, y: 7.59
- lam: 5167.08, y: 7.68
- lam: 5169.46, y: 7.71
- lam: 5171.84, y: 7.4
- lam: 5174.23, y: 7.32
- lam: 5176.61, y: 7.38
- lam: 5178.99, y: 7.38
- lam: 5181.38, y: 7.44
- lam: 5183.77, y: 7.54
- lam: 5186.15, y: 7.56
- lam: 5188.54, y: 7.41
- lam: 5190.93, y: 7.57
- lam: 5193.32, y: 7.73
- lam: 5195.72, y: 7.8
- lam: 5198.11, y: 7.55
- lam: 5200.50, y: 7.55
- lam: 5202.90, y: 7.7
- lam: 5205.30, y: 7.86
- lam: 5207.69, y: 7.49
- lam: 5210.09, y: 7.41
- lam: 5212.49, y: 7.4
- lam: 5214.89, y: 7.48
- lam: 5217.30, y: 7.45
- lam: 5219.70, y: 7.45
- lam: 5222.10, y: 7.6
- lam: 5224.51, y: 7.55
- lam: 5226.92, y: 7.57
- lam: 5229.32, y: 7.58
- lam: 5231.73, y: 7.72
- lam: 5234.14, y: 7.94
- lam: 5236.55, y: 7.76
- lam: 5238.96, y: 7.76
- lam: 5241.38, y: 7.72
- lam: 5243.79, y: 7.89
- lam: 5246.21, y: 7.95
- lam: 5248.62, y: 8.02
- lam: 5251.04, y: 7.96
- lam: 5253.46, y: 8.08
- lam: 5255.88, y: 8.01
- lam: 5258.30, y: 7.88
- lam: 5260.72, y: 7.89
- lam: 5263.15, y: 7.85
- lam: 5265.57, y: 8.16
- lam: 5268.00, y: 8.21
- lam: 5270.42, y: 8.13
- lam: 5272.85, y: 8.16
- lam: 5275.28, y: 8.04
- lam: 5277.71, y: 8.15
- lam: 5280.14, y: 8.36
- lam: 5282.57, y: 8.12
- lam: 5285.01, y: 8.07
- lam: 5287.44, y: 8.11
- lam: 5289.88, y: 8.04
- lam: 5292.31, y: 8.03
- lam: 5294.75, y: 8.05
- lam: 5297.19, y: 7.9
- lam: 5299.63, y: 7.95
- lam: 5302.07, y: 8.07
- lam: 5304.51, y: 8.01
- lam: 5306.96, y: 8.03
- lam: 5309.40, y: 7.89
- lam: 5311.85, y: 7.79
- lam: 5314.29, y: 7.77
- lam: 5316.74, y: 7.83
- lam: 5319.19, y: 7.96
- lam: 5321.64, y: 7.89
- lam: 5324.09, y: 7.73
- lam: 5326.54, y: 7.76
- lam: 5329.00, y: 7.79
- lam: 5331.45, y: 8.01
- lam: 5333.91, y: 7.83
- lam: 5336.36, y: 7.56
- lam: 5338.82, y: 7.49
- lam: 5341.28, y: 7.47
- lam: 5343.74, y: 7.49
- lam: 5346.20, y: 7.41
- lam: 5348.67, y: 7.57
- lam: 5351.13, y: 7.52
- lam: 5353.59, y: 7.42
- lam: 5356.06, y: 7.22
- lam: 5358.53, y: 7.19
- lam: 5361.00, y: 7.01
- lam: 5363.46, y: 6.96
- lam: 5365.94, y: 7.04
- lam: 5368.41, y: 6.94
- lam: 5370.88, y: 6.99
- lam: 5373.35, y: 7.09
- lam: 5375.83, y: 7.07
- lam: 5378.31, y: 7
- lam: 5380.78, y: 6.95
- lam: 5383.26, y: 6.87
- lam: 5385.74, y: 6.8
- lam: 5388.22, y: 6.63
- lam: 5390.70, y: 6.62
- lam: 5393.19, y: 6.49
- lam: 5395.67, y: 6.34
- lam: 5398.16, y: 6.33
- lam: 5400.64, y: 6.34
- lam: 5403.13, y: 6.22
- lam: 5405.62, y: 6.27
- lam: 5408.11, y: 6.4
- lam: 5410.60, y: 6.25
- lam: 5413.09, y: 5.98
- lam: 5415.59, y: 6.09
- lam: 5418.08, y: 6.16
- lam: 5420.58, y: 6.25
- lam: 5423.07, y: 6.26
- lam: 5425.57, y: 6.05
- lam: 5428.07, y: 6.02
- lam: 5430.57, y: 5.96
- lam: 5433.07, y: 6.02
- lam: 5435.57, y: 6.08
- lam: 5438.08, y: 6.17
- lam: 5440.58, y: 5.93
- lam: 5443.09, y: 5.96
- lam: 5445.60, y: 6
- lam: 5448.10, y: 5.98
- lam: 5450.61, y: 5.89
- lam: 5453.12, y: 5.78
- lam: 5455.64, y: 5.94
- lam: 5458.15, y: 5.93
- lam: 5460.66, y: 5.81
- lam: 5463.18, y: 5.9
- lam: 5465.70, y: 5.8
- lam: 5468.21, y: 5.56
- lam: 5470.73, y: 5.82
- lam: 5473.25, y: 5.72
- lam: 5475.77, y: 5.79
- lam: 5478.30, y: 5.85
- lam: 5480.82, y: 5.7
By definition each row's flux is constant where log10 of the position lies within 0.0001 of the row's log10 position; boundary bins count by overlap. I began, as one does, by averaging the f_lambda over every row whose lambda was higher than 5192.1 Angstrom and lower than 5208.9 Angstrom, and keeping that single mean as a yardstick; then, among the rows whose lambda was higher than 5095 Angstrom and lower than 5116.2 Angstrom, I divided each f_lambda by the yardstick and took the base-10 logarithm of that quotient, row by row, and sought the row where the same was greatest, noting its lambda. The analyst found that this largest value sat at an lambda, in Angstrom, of 5110.29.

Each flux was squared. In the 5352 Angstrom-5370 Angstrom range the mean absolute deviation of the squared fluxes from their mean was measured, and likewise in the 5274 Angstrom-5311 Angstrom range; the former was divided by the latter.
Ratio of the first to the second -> 1.7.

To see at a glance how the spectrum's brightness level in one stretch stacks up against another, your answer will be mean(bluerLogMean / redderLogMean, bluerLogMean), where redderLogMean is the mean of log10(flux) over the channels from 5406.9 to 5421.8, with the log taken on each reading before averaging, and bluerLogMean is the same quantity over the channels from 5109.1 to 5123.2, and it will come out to 0.95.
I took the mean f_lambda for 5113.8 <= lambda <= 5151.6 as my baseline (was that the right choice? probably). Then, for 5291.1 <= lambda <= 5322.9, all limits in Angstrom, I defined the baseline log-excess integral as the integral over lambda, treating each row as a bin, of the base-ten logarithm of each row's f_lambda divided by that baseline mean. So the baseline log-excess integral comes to 1.4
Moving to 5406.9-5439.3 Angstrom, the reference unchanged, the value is -2.2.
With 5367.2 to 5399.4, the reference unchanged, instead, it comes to -0.8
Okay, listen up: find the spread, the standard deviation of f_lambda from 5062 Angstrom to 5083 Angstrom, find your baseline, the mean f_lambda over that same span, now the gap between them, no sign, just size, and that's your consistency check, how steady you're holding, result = 6.7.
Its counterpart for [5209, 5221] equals 7.4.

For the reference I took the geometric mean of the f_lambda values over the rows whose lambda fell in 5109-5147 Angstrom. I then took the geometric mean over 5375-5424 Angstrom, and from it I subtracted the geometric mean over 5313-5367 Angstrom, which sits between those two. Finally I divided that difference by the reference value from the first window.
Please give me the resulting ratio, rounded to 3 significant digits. -0.151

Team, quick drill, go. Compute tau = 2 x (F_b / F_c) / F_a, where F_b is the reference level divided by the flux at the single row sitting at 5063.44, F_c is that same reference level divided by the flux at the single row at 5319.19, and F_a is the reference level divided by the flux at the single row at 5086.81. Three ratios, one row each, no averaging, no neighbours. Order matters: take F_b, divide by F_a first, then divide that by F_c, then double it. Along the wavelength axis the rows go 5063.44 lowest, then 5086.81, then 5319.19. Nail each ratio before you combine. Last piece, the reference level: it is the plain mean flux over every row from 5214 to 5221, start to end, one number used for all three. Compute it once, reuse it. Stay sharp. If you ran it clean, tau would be 2.08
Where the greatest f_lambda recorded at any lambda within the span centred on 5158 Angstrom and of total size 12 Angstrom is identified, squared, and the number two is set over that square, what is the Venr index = 0.035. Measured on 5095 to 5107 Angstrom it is 0.042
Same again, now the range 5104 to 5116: 0.040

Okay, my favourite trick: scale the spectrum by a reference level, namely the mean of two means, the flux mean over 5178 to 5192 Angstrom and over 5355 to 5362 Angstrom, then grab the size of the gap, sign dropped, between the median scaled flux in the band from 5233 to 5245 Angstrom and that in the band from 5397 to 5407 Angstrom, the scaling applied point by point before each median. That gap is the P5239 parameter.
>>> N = 0.20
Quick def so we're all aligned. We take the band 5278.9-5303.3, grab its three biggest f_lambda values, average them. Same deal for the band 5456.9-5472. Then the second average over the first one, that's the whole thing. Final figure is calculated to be 0.72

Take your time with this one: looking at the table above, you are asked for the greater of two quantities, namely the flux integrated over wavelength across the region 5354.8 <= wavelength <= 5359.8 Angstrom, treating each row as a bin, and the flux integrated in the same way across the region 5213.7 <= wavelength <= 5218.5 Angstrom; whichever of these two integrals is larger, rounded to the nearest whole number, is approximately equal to 36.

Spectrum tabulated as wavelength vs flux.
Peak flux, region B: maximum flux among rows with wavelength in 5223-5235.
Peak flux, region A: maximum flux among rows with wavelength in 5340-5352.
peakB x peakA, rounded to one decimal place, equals 60.1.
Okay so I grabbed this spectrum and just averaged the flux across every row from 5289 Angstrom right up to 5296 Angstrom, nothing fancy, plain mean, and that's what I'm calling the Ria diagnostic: 8.0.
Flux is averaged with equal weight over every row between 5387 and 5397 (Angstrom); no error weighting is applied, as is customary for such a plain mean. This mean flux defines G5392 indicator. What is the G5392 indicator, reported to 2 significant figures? 6.5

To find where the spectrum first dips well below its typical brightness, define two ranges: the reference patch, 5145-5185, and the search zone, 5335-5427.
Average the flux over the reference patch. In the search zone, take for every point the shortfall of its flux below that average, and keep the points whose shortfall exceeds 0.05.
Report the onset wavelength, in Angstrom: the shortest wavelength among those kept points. 5356.06 Angstrom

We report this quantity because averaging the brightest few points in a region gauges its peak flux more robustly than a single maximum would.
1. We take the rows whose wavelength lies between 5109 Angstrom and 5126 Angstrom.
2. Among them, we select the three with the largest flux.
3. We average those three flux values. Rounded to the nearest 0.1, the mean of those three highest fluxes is 7.0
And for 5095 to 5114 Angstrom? 7.0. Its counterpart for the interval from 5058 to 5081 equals 6.9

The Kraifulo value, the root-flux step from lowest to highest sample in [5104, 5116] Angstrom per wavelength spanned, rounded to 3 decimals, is 0.003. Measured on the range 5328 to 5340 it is -0.006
